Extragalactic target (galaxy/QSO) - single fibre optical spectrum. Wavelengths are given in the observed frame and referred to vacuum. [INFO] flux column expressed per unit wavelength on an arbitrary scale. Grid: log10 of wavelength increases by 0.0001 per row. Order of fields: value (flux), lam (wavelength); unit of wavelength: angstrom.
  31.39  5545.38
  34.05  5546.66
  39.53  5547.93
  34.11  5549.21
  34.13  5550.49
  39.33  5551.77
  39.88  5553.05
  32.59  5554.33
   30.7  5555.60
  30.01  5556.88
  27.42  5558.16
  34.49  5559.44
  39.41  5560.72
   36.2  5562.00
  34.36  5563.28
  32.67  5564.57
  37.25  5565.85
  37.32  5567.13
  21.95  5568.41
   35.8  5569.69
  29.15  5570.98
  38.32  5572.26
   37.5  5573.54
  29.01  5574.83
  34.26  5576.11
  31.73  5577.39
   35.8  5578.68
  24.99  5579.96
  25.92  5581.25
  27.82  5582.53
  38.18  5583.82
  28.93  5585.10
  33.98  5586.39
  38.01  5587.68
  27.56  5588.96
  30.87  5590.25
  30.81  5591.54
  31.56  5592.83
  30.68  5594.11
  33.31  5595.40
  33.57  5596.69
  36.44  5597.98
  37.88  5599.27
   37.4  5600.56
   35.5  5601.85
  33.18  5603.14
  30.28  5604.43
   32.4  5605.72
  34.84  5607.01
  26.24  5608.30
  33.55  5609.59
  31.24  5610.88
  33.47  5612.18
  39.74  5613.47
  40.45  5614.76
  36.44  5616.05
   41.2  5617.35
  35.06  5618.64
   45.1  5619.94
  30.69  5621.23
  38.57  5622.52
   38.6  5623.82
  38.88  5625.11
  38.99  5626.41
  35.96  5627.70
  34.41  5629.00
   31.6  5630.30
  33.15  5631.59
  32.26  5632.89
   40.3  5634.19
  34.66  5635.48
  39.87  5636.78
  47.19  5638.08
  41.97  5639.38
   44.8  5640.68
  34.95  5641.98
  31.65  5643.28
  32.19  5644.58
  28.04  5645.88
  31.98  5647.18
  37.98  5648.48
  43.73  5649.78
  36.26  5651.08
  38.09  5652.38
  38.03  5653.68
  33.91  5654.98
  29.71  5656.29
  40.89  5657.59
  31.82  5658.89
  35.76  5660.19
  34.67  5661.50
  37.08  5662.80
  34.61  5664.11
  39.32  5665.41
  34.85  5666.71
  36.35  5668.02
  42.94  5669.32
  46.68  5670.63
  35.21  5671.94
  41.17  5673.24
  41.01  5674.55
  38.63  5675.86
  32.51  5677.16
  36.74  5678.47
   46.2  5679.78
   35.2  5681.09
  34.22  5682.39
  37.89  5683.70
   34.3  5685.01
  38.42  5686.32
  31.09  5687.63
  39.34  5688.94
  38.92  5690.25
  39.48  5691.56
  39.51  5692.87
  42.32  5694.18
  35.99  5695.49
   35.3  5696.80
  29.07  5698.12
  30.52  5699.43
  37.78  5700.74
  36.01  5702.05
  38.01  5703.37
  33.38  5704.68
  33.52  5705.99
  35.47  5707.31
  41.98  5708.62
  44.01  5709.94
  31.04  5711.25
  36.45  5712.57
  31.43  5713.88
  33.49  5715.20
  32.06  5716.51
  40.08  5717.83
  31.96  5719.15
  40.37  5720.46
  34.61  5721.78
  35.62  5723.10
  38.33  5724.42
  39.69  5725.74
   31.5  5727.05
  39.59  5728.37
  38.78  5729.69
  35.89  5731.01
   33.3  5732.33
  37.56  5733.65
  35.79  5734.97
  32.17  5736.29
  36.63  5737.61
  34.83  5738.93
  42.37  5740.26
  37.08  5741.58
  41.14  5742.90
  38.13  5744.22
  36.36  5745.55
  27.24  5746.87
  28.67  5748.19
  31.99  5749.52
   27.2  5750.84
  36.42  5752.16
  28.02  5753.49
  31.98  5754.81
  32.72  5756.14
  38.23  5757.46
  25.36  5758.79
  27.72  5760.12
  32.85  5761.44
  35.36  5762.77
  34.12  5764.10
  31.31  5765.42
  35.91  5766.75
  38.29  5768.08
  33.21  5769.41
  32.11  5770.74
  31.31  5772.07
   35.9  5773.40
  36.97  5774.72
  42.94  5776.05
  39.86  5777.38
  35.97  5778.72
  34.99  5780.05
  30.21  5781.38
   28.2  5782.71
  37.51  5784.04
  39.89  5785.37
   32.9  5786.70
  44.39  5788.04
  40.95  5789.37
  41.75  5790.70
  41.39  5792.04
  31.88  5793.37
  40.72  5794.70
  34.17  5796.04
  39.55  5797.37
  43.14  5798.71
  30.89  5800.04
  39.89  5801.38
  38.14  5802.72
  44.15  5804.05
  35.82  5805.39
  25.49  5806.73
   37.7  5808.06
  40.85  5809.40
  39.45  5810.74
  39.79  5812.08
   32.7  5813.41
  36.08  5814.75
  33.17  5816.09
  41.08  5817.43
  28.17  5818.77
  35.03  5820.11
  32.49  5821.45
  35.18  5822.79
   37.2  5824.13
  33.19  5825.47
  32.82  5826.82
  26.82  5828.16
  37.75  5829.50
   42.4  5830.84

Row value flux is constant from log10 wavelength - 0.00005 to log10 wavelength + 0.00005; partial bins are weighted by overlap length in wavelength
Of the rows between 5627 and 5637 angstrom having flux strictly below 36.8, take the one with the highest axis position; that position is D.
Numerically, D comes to 5635.48 angstrom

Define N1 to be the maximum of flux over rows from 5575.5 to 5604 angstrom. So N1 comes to 38.18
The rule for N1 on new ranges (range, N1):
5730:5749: 42.37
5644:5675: 46.68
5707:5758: 44.01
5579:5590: 38.18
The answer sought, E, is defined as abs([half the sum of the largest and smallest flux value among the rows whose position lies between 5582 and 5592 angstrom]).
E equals 33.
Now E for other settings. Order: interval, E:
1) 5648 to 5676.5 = 38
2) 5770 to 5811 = 35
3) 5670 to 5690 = 39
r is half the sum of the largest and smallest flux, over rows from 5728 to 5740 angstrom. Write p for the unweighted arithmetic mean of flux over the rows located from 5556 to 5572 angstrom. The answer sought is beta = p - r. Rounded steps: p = 33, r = 35.9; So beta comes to -3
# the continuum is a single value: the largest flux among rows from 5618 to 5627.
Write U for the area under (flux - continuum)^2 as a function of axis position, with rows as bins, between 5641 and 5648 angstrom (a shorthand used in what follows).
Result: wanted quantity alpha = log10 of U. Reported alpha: 3.08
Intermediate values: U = 1196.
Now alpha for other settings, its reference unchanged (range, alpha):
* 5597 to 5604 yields 2.80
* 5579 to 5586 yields 3.26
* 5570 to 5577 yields 3.01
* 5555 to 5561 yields 3.05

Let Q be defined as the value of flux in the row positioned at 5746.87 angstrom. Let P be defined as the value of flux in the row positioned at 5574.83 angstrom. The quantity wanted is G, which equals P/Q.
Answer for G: 1.1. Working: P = 29.01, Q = 27.24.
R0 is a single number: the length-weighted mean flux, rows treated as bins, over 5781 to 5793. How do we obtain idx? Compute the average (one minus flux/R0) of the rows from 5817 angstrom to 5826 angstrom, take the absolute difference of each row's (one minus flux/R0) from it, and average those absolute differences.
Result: 0.076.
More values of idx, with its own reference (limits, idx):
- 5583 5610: 0.073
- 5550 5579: 0.092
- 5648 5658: 0.081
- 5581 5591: 0.106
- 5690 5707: 0.079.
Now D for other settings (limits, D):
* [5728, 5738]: 5737.61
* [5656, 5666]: 5664.11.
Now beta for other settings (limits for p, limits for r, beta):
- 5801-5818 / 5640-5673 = 0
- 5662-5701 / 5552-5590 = 7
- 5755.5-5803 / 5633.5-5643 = -5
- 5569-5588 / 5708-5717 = -5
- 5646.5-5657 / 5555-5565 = 3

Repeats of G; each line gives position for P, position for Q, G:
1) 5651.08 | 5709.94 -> 0.8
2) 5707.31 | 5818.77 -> 1.3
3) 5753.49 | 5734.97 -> 0.8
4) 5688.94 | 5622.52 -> 1.0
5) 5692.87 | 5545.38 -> 1.3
